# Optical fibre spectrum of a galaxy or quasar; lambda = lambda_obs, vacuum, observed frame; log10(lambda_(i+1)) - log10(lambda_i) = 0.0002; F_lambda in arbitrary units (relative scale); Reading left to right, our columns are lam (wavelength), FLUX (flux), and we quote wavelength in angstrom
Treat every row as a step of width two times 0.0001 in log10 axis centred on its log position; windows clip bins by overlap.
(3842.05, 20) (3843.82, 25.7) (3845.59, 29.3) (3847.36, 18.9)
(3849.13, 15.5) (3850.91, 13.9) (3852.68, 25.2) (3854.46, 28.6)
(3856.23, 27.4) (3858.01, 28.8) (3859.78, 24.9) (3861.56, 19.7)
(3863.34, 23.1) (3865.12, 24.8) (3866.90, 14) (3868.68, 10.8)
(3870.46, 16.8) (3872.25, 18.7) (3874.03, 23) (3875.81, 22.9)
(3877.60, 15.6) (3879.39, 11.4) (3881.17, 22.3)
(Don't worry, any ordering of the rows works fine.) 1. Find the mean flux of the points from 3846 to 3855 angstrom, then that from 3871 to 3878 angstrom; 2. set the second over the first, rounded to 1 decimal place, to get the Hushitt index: 1.0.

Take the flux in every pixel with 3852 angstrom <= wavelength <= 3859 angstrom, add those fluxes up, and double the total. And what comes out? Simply 220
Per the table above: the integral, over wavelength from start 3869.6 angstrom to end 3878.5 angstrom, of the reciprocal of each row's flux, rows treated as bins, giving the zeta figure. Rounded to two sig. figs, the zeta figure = 0.47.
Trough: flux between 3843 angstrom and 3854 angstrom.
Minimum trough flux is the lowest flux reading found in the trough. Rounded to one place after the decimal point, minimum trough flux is 13.9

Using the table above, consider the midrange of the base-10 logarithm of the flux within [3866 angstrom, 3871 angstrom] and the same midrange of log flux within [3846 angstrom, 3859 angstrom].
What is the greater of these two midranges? 1.30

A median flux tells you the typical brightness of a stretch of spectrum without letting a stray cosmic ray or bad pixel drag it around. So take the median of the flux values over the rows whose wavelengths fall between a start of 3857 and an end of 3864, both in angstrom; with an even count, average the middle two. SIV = 24.0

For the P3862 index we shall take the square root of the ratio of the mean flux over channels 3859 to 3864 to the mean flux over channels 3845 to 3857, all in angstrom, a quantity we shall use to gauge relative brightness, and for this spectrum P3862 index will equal 1.00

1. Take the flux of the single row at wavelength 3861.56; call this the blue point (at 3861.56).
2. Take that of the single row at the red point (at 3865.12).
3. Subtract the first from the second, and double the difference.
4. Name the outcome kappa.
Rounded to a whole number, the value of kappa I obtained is 10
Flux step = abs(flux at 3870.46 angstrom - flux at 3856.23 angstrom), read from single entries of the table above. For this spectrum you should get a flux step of 11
